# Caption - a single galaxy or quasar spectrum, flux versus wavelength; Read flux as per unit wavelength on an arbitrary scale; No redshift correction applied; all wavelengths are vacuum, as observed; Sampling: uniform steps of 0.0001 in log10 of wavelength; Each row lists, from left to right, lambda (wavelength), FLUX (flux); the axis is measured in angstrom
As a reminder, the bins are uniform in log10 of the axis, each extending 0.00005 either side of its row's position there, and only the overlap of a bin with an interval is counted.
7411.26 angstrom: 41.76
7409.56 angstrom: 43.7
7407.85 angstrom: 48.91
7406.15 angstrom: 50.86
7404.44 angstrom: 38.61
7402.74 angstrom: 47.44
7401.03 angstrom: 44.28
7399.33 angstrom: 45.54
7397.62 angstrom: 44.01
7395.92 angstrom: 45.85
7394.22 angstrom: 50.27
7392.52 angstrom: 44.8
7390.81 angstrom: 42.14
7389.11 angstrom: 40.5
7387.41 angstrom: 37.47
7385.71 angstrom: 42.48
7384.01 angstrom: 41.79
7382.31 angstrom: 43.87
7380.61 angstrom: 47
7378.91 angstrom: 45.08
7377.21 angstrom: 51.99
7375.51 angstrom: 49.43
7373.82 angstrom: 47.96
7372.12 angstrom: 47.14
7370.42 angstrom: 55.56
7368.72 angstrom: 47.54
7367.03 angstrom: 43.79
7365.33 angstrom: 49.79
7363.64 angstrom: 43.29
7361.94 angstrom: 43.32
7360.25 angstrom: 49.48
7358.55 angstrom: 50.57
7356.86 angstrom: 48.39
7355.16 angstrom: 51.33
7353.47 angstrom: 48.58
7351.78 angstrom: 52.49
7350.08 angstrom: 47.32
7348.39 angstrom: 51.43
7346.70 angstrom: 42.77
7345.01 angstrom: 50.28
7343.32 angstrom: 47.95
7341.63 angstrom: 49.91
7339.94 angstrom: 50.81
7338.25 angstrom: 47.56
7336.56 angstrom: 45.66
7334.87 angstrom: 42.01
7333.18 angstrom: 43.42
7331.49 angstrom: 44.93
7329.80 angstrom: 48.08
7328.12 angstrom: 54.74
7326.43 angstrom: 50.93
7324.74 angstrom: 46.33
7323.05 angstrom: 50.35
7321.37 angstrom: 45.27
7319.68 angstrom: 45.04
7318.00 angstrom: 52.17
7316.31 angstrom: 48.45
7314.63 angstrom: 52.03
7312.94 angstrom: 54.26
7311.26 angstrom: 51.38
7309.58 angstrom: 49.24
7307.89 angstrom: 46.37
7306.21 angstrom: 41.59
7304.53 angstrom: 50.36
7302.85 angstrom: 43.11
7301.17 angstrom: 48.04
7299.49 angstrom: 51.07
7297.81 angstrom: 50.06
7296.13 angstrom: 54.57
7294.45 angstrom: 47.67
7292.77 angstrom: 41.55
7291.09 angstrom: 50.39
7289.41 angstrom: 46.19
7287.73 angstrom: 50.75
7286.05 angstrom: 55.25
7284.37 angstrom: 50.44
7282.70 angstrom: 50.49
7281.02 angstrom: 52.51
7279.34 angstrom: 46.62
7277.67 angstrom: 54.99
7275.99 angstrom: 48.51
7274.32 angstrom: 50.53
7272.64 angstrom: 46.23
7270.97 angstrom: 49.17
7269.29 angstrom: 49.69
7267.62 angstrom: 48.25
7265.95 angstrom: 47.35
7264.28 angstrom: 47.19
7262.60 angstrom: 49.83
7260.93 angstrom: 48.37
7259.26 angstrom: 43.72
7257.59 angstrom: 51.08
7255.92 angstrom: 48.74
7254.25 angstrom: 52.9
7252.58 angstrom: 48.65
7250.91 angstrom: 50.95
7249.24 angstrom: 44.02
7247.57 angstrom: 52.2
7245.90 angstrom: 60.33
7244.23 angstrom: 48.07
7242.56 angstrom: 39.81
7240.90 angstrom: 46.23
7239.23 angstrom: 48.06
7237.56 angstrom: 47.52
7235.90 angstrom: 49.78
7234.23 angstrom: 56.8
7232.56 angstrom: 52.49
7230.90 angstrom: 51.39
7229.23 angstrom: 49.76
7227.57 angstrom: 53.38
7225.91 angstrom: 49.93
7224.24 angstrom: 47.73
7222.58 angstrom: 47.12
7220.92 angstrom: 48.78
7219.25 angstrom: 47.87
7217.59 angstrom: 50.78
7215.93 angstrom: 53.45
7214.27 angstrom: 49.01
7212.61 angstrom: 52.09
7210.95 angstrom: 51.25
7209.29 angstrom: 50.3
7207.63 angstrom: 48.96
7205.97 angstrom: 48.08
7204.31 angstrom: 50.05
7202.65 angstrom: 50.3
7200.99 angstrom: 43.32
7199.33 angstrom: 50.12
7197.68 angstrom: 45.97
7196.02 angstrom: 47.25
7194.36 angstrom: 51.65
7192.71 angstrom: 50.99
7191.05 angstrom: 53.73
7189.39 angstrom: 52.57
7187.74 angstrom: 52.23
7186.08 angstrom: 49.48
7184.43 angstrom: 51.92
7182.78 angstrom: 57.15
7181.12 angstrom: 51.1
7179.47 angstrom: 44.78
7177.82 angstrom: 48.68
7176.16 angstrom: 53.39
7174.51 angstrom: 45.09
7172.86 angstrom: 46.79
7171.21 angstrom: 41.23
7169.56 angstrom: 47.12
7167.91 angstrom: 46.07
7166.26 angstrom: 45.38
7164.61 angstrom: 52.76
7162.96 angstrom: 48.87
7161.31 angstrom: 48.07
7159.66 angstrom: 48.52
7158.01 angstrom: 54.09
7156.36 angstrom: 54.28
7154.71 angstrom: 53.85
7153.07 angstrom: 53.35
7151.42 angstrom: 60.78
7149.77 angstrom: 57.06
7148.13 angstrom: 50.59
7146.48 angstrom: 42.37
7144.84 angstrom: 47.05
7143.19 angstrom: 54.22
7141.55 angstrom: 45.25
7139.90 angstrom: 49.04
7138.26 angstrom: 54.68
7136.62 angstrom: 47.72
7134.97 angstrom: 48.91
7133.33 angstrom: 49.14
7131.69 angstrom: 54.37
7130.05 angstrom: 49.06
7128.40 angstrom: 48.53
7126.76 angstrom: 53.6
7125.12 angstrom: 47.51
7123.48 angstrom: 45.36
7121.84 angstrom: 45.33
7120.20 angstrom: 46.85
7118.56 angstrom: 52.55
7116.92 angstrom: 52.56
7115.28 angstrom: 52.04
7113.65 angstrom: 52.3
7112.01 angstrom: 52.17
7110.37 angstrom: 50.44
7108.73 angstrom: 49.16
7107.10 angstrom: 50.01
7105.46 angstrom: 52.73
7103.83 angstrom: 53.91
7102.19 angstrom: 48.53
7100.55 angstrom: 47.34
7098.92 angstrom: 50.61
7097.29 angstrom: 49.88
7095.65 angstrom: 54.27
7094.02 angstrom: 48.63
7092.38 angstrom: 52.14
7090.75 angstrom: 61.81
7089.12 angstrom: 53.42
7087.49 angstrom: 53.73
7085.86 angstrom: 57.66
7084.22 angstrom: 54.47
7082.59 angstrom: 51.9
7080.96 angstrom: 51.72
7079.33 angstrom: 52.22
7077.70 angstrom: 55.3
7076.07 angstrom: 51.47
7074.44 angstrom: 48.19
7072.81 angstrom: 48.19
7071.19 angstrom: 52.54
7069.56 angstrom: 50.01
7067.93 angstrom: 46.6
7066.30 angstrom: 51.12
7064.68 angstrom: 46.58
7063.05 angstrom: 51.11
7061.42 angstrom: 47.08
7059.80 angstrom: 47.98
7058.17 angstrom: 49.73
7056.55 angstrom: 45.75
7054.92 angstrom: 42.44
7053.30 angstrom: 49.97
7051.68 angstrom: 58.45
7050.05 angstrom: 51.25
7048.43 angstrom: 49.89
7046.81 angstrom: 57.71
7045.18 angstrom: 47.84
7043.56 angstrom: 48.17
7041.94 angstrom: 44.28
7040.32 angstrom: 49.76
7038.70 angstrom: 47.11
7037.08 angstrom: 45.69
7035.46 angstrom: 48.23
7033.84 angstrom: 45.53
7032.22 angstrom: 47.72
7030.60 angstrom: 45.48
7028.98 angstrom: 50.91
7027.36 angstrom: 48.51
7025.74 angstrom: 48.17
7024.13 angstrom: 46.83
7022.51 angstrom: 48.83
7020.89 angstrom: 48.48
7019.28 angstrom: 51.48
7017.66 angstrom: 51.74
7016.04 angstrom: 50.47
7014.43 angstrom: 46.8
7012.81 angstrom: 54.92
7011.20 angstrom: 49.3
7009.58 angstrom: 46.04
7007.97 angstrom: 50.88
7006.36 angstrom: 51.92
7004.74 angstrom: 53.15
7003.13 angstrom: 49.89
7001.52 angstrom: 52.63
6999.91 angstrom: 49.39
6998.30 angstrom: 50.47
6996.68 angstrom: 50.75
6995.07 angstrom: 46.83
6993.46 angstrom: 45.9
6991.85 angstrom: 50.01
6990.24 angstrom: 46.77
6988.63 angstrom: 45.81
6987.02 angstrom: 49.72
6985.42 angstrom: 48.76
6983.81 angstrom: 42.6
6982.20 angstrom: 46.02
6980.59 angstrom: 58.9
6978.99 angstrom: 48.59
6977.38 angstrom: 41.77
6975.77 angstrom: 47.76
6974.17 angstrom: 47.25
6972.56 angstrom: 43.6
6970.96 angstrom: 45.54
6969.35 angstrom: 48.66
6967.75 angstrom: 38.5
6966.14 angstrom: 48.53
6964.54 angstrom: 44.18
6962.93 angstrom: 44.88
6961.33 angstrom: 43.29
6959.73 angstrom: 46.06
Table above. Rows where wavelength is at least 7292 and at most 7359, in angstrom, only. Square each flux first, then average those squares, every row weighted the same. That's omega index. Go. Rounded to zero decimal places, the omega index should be 2360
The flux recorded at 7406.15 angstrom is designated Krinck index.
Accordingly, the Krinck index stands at 50.86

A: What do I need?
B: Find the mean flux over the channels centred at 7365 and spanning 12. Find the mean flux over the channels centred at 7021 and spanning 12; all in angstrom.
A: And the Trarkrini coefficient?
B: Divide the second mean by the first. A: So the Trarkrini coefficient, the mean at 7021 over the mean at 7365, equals 1.040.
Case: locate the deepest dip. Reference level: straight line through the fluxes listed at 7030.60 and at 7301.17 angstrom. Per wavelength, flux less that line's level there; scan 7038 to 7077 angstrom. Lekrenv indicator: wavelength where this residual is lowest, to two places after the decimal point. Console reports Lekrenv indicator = 7054.92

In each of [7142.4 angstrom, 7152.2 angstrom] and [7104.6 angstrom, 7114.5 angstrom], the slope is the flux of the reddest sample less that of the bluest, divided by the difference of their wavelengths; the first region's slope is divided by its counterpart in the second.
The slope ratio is -15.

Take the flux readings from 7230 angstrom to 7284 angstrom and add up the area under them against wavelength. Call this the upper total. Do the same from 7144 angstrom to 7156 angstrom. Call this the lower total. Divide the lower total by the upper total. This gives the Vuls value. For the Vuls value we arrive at 0.23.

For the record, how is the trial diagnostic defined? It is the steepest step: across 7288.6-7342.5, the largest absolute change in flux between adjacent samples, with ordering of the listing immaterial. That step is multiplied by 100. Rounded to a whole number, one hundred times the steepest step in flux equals 884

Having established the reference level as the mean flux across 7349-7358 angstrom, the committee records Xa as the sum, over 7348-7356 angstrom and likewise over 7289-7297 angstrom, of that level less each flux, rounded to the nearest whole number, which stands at 5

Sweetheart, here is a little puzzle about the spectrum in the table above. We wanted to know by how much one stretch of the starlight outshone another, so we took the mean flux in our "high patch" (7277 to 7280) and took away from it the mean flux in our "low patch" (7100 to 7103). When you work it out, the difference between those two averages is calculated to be 3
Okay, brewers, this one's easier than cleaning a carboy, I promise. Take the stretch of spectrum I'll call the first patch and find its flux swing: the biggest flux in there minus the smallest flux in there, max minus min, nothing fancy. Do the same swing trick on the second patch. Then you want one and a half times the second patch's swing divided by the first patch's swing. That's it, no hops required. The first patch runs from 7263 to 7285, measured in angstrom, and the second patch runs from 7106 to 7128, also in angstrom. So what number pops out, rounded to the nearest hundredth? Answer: 1.42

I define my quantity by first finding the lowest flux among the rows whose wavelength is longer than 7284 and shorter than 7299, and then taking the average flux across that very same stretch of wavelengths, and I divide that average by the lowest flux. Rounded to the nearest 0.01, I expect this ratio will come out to 1.19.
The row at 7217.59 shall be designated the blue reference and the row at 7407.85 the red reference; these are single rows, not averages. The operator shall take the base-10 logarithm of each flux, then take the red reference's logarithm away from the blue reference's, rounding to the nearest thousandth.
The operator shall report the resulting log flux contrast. 0.016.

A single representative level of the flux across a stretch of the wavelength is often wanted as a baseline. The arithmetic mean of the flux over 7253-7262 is 49.0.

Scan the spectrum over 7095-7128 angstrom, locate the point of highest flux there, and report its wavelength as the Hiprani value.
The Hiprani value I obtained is 7095.65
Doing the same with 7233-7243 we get 7234.23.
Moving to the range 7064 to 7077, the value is 7071.19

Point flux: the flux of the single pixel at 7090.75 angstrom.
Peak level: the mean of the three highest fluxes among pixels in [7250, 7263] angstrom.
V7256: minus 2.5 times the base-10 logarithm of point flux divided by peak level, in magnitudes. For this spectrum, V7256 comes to -0.20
